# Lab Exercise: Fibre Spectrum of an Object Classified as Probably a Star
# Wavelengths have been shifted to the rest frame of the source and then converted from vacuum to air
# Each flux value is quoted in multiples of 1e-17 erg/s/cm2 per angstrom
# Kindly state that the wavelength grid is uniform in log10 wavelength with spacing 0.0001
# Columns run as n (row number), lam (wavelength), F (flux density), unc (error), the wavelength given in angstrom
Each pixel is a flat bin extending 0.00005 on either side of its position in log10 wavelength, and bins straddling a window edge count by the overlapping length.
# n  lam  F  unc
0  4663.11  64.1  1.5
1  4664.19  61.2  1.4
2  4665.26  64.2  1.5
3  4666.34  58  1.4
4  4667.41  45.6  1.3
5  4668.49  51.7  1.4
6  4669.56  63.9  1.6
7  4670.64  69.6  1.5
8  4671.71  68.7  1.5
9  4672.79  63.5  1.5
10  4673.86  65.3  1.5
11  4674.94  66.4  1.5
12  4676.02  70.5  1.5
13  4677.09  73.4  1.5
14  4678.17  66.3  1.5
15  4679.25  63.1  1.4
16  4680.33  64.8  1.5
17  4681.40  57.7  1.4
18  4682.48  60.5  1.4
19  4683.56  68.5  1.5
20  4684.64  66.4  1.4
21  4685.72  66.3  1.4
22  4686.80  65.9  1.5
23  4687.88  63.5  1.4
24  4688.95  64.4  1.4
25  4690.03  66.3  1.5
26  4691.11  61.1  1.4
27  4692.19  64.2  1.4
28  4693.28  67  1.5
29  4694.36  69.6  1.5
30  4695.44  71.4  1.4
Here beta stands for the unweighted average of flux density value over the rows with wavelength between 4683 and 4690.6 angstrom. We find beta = 65.9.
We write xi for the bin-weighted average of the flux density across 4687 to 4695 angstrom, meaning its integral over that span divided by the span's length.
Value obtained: 65.3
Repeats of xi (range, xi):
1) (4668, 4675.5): 64.3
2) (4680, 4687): 64.2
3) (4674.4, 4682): 66.0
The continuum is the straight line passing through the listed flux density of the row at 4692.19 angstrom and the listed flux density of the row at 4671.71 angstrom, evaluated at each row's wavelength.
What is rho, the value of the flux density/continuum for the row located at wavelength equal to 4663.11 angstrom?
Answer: 0.91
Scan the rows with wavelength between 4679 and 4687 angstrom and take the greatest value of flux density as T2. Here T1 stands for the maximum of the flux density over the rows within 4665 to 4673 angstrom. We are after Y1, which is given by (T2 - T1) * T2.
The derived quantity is -75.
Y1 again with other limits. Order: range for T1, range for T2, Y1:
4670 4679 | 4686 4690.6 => -471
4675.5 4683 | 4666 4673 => -264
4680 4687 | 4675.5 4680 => 360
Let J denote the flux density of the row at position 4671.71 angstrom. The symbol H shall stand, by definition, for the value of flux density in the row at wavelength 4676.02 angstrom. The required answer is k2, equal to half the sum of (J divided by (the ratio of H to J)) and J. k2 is 67.8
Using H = 70.5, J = 68.7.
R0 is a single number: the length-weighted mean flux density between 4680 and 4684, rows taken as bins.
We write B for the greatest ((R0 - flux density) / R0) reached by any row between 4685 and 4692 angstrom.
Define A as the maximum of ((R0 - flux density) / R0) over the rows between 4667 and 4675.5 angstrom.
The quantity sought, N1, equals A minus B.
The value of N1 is 0.25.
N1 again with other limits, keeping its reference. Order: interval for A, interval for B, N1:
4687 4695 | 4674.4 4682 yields -0.05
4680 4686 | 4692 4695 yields 0.10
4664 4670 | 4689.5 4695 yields 0.25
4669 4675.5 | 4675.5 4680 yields -0.01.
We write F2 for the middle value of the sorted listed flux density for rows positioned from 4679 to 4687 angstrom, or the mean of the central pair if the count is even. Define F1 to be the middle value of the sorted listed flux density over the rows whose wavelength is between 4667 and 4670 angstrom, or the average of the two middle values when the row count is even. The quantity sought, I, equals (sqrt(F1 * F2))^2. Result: 3379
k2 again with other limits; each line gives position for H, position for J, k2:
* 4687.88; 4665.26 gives 64.6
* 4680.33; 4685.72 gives 67.1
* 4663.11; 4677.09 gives 78.7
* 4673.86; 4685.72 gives 66.8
